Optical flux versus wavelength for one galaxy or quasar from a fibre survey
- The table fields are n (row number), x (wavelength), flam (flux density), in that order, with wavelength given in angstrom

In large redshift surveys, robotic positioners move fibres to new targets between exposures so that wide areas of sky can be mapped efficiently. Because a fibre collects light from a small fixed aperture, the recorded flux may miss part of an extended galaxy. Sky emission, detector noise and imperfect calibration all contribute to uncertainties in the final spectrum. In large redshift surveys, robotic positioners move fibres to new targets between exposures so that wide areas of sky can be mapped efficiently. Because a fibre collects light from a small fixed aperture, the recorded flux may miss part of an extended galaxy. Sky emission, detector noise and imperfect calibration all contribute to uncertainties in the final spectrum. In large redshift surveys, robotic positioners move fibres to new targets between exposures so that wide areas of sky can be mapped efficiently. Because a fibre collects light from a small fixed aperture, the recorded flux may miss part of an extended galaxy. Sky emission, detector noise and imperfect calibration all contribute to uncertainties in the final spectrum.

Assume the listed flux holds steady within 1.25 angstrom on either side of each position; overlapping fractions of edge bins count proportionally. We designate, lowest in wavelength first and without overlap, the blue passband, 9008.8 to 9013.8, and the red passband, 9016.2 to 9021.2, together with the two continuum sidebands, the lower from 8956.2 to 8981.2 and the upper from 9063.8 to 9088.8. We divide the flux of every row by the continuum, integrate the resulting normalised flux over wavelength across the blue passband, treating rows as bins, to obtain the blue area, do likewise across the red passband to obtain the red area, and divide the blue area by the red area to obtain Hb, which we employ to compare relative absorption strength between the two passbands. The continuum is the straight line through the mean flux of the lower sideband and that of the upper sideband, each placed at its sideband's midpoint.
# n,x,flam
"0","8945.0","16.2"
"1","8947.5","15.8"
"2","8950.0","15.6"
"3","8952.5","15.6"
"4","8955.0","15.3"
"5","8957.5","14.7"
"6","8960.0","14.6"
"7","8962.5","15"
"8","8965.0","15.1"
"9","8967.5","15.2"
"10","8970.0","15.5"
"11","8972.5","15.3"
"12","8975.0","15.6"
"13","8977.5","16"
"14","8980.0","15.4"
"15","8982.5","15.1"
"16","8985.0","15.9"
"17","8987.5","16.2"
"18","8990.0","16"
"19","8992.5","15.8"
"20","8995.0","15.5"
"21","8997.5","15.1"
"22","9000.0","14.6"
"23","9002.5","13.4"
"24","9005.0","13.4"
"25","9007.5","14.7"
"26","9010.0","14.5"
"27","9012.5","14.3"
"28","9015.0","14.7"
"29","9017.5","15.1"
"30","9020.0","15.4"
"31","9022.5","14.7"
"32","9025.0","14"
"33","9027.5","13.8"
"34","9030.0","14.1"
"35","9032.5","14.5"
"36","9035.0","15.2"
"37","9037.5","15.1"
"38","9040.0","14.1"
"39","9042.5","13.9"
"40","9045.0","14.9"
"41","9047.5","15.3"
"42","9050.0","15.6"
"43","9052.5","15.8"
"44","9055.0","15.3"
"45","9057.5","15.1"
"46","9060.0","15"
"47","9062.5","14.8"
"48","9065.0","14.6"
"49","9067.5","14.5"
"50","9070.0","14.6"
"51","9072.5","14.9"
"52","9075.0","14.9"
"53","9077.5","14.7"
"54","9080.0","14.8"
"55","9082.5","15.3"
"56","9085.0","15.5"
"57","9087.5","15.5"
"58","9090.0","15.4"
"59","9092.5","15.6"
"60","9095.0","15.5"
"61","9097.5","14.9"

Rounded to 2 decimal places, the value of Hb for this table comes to 0.94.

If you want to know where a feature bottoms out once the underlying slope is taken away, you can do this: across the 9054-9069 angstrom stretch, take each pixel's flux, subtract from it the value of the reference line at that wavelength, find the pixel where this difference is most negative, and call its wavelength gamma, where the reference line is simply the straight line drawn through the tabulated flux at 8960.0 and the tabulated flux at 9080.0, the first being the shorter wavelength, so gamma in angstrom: 9067.5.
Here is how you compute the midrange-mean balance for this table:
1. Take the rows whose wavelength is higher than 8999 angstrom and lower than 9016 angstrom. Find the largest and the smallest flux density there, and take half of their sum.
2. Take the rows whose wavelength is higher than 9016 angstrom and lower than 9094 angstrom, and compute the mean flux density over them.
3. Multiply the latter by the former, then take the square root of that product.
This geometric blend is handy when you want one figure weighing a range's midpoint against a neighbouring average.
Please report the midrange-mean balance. 14.47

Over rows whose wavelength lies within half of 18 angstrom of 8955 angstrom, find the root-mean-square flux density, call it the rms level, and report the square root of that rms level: 3.903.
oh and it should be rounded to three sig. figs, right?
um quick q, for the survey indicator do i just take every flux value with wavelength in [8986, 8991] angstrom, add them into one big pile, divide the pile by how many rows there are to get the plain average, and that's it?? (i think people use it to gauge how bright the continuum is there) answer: 16.1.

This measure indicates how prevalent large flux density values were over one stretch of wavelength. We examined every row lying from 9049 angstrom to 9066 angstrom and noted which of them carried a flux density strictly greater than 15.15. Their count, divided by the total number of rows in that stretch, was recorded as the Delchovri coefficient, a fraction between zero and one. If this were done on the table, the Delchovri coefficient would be 0.43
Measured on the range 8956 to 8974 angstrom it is 0.43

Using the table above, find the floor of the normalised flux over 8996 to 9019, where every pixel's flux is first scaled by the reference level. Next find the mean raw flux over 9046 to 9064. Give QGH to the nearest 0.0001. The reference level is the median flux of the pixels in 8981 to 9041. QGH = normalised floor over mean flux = 0.0597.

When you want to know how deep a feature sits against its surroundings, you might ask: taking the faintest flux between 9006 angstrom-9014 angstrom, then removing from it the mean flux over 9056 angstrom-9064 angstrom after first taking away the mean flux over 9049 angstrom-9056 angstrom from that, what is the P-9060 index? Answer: 14.9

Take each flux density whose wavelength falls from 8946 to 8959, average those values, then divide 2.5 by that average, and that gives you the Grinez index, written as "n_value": 0.162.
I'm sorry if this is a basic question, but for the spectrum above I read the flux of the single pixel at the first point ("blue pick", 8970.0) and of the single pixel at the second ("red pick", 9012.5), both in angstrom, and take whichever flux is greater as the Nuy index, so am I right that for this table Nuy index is 15.5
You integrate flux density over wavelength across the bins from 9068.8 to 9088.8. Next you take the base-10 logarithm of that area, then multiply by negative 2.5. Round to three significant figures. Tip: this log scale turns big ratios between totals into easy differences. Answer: -6.19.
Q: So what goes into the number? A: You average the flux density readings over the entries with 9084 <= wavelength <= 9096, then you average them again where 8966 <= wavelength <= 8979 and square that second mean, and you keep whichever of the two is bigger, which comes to 241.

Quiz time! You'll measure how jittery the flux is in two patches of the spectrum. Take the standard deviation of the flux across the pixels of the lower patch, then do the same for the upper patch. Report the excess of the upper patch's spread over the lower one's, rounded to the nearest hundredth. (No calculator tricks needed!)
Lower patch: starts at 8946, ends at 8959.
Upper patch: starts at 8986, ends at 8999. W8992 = 0.00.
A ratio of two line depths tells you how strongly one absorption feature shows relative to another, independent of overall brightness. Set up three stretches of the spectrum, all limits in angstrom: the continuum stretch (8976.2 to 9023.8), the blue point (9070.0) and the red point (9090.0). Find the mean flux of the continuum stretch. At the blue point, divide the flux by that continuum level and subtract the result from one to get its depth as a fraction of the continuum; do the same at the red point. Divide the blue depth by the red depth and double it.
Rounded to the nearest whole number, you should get -2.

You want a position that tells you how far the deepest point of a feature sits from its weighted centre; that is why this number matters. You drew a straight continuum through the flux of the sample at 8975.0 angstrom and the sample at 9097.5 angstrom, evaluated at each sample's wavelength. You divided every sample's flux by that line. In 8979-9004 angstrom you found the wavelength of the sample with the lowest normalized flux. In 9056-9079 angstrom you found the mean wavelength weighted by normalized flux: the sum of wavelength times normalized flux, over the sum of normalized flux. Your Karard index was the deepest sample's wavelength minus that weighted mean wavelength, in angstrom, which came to -65.0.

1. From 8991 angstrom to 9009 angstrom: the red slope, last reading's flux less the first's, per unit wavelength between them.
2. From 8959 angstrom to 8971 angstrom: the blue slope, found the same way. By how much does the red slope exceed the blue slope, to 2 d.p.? -0.16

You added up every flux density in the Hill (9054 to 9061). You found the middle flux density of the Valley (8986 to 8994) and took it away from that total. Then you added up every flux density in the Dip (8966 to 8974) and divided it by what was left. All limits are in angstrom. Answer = 1.56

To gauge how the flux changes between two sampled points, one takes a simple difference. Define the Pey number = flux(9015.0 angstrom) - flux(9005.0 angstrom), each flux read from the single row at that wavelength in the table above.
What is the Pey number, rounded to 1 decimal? 1.3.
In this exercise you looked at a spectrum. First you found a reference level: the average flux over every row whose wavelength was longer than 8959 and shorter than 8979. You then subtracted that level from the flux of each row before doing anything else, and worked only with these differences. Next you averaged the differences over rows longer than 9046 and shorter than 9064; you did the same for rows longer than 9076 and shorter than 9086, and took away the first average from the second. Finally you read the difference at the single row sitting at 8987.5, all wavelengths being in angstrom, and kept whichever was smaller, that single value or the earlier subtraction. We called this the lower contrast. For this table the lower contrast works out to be -0.20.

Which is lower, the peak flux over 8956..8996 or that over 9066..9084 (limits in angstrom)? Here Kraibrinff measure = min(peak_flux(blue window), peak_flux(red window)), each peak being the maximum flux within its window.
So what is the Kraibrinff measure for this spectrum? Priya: 15.30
